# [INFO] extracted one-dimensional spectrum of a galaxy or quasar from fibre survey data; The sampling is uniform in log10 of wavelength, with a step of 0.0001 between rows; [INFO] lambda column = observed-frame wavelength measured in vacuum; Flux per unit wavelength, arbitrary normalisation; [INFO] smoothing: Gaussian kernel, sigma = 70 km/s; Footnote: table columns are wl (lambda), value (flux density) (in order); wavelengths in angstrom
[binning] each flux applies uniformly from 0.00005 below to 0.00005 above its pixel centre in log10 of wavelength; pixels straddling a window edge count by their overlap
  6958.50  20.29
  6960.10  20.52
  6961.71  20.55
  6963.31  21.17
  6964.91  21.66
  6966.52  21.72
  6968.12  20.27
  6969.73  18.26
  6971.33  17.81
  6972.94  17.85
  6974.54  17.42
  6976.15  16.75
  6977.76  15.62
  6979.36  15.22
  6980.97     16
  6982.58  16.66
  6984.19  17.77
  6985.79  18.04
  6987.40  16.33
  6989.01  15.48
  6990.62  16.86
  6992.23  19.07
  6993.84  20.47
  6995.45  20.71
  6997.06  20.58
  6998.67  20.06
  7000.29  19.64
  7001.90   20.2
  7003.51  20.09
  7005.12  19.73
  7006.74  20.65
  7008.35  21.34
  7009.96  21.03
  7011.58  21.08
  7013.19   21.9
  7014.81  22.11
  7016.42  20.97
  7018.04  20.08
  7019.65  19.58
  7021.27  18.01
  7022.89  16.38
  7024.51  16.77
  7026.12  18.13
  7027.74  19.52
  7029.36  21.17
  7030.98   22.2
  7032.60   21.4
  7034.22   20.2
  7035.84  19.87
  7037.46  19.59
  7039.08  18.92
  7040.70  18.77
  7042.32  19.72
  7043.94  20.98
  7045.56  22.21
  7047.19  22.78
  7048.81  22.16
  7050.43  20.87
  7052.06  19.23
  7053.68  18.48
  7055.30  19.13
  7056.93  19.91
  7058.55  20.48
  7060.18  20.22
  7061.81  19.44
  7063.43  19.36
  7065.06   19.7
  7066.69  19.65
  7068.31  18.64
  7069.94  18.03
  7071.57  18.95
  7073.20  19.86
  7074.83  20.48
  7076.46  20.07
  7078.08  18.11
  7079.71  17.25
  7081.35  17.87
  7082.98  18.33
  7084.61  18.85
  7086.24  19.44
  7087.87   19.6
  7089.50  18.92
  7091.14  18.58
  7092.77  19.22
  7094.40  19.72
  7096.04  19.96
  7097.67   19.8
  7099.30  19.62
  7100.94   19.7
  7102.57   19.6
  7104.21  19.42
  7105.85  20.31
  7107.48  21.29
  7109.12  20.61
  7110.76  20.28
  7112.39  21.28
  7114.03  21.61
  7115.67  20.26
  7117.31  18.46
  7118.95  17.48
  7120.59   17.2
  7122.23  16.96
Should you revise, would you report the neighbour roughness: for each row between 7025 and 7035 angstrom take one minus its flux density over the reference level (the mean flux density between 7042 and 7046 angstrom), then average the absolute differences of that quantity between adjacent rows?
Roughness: 0.058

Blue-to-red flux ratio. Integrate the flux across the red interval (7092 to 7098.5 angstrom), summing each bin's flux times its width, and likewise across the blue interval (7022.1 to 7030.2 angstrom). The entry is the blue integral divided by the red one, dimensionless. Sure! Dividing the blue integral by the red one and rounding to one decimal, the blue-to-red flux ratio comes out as 1.2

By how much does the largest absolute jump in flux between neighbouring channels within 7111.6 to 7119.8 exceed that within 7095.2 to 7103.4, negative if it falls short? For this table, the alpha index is 1.6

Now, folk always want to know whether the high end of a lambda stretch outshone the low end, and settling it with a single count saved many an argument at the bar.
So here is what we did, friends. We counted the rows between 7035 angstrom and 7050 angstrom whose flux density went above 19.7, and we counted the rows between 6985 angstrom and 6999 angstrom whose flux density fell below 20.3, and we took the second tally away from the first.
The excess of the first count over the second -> 0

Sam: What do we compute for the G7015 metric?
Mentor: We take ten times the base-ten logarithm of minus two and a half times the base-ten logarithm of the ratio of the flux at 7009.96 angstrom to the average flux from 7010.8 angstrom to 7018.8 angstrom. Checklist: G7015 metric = -20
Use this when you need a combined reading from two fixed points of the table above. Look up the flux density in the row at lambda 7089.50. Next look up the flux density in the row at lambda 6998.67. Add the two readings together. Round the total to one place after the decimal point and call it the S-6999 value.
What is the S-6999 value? 39.0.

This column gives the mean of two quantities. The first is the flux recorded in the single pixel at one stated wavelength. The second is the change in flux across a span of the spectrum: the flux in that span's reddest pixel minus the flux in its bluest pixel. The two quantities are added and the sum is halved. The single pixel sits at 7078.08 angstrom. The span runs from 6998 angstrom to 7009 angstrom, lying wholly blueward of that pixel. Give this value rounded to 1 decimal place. 9.7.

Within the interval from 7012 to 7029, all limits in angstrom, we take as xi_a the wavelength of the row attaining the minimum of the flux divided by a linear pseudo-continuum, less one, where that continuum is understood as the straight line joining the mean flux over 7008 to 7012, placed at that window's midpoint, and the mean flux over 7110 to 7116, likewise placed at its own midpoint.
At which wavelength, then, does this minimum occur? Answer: 7022.89 angstrom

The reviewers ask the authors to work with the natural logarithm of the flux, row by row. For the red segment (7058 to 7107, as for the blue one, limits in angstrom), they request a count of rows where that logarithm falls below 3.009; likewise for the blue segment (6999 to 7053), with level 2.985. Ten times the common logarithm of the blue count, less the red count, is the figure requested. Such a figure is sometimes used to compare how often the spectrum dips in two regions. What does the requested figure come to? -16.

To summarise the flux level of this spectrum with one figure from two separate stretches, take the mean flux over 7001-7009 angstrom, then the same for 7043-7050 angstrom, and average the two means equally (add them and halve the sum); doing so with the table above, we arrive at 21.2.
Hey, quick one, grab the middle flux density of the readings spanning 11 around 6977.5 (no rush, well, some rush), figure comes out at 16.7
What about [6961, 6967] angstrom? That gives 21.4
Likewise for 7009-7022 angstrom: 21.0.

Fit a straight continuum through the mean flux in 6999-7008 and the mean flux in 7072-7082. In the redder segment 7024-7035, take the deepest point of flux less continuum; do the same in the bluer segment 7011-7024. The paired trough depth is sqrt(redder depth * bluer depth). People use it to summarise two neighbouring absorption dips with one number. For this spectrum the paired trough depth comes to 3.2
